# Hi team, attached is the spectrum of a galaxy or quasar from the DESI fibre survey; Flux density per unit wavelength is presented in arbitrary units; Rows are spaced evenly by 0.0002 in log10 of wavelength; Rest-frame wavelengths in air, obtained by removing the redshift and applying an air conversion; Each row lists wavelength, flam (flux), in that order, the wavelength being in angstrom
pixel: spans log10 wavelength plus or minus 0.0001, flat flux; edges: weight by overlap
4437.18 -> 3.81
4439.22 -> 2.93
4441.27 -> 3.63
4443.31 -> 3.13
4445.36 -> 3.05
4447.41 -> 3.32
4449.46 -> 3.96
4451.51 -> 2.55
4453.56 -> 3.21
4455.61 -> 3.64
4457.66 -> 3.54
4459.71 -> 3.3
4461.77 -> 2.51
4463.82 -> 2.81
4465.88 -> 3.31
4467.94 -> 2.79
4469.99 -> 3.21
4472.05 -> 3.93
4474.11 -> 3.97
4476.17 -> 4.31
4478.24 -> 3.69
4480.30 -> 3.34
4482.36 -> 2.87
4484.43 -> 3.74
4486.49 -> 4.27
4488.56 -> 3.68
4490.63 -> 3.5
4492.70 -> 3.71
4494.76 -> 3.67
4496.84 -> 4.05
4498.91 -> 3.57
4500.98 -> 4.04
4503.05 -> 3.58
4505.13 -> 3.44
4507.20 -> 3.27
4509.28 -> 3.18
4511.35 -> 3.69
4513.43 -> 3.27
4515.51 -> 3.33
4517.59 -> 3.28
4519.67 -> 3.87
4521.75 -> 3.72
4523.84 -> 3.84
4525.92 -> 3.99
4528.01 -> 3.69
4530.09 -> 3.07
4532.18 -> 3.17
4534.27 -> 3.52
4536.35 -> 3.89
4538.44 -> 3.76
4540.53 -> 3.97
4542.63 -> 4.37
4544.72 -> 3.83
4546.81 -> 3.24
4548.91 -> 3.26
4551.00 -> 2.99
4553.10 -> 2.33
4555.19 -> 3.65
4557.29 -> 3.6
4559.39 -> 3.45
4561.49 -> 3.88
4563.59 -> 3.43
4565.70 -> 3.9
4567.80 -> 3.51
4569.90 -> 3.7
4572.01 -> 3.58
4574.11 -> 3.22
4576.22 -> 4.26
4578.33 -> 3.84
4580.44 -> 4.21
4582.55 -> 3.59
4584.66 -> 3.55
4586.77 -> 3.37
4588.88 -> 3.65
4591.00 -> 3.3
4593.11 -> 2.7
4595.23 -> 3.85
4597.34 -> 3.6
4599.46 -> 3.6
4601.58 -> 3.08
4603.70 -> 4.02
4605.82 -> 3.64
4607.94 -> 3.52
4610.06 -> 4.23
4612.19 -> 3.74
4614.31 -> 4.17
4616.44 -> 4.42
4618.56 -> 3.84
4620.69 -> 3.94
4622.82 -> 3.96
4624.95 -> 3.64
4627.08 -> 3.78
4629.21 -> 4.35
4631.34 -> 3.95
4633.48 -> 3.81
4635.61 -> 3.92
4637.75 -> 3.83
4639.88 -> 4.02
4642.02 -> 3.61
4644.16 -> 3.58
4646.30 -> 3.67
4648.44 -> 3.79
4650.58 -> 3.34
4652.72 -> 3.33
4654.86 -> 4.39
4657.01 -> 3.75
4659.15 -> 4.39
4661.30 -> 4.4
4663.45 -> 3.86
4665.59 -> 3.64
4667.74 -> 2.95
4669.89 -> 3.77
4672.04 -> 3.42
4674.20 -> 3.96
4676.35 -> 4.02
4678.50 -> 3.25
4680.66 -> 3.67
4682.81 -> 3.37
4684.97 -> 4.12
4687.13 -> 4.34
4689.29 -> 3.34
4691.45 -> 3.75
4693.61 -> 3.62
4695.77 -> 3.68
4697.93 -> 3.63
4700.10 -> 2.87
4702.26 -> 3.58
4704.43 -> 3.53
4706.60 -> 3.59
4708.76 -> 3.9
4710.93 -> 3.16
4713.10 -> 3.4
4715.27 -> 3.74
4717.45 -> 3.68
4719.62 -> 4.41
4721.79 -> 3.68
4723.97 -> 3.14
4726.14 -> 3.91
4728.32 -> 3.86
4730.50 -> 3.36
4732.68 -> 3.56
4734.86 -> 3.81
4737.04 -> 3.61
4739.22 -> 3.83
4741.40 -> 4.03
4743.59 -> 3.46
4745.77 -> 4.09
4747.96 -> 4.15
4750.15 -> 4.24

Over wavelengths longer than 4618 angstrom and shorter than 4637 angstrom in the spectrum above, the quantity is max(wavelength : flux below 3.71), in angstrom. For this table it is 4624.95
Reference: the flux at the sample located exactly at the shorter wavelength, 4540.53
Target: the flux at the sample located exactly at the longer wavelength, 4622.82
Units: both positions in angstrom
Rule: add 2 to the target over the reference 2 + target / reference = 3.00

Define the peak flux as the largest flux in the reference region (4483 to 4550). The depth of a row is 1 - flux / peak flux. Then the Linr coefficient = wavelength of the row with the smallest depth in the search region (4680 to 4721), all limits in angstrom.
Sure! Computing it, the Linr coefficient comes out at 4719.62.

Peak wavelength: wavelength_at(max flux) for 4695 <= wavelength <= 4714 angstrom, 4708.76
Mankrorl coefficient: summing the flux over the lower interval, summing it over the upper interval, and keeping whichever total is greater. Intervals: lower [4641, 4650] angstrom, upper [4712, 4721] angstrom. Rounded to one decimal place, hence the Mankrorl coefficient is 15.2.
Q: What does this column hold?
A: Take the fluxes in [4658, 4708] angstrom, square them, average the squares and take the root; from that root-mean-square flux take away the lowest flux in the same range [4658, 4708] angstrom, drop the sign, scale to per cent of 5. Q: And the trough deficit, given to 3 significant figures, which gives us 16.7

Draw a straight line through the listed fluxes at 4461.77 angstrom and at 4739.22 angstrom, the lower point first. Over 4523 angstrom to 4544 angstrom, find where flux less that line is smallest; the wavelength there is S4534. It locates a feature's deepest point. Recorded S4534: 4530.09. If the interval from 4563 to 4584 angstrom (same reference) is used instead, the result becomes 4574.11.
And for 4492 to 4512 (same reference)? 4509.28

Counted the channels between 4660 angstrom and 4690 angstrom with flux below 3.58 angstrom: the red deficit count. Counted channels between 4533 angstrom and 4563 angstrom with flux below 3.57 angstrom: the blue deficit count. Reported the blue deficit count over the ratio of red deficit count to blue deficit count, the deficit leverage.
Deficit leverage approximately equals 7.2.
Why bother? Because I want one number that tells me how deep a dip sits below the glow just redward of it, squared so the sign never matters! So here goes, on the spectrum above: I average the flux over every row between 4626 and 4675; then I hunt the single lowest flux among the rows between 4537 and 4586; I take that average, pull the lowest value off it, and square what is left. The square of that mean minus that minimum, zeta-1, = 2.2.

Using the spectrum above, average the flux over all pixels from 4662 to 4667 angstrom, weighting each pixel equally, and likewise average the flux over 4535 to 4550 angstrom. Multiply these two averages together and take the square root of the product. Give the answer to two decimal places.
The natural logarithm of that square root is 1.32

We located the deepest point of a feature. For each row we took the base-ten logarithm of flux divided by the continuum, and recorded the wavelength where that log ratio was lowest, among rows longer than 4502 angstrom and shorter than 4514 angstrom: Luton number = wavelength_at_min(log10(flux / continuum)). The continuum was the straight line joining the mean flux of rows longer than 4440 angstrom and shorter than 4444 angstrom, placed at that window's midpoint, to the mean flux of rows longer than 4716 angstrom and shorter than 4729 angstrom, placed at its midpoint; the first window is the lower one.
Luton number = 4509.28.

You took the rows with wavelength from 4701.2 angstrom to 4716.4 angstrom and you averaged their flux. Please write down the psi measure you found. 3.56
